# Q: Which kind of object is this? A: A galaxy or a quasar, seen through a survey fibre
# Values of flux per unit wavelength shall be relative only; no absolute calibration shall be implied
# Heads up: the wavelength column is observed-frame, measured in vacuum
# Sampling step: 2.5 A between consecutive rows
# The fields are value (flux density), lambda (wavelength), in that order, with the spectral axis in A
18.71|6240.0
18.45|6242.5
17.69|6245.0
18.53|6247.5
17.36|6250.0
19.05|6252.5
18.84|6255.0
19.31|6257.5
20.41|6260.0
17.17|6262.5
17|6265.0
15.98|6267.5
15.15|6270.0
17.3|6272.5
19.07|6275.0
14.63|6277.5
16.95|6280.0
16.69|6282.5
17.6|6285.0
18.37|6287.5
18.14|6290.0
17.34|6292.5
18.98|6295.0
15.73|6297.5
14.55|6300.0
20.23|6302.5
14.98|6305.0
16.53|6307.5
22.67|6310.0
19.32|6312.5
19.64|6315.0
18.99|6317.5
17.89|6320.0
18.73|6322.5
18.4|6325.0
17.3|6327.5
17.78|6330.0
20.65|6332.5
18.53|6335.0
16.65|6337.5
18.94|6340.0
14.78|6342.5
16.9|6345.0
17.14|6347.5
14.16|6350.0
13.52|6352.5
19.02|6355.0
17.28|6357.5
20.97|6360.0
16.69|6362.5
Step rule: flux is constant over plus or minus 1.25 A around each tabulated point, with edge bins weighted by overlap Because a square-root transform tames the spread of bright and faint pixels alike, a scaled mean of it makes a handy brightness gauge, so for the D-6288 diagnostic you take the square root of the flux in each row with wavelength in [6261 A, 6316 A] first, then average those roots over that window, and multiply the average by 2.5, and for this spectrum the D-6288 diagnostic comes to 10.43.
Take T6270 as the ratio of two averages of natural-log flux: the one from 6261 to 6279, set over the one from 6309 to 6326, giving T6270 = 0.95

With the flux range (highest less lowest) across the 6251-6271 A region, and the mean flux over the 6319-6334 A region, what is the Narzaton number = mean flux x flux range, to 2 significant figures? 97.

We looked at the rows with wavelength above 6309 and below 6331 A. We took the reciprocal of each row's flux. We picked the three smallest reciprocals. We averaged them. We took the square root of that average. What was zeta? 0.221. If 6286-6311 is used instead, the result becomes 0.221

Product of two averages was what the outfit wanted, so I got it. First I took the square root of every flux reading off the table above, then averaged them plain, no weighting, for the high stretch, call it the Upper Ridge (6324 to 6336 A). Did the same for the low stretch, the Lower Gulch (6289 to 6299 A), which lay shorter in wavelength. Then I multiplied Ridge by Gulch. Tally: 18.0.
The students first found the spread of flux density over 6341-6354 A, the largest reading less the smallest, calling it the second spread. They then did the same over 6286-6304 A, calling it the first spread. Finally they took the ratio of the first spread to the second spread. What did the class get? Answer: 1.57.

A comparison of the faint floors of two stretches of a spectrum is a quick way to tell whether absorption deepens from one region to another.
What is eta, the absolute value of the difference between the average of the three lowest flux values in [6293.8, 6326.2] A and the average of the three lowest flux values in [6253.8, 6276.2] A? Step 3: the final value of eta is 0.96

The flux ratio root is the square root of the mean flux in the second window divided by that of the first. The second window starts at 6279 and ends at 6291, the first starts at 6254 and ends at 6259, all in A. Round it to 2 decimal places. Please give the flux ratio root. 0.96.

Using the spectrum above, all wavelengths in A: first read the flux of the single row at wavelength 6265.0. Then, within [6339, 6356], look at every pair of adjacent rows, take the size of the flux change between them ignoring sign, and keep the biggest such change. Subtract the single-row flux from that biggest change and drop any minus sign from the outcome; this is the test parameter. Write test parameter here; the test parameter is 11.5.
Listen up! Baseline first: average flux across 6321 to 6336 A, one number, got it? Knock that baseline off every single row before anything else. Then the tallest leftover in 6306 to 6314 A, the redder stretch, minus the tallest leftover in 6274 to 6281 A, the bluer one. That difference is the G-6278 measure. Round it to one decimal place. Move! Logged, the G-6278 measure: 3.6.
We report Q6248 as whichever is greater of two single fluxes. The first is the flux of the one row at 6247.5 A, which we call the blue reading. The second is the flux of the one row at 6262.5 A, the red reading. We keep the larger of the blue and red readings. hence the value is 18.5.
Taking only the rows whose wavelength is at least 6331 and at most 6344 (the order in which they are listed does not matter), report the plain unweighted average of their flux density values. 17.9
